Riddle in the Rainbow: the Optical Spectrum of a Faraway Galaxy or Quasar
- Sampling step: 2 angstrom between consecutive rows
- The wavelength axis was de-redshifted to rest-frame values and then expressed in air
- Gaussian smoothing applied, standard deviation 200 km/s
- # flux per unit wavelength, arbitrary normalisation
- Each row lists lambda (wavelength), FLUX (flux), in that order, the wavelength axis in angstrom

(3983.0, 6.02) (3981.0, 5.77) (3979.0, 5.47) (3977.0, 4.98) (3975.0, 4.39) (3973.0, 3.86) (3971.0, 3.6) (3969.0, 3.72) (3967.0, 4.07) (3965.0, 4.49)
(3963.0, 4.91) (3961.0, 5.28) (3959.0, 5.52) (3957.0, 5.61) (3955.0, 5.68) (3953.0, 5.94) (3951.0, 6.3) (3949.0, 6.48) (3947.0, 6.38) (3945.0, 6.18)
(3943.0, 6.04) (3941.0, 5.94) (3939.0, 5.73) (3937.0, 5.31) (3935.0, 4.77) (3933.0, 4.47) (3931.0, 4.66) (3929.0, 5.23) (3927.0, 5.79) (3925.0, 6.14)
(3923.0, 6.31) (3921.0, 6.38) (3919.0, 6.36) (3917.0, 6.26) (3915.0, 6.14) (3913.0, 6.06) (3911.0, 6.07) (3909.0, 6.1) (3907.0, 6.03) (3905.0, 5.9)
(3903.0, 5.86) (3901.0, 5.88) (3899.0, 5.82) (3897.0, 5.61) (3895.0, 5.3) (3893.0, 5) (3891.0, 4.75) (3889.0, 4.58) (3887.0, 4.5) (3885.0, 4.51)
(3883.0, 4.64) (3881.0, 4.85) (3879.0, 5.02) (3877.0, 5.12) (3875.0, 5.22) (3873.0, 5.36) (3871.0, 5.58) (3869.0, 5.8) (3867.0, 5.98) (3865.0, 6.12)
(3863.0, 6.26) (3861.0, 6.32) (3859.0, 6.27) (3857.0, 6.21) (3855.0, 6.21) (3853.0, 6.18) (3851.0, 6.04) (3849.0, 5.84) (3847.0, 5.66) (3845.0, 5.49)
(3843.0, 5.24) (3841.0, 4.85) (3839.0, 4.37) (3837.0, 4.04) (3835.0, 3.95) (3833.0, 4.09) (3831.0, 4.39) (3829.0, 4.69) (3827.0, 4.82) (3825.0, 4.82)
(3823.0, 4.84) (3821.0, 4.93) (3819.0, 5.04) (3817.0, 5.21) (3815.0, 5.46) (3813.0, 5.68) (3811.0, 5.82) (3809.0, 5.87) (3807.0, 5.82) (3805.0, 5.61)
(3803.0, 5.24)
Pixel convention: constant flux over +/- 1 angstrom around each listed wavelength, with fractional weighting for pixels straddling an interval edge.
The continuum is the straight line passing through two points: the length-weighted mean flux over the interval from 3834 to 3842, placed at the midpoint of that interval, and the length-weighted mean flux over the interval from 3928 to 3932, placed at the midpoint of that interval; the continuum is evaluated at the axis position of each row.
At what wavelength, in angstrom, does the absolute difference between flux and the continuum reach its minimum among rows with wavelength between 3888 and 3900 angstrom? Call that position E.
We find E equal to 3891.0 angstrom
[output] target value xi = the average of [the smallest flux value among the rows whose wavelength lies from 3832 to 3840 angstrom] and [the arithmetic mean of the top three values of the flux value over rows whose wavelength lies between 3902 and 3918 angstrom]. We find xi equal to 5.06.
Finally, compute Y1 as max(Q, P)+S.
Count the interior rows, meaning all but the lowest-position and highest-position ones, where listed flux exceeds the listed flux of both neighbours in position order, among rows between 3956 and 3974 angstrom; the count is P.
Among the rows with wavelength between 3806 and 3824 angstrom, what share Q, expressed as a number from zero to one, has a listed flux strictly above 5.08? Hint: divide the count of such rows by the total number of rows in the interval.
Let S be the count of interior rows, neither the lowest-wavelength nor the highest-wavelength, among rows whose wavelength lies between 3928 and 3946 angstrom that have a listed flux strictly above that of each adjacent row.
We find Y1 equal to 0.7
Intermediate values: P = 0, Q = 0.67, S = 0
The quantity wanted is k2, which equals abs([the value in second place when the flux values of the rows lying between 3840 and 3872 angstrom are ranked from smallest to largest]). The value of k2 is 5.2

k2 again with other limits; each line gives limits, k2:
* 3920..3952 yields 4.7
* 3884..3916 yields 4.5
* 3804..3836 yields 4.1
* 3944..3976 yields 3.7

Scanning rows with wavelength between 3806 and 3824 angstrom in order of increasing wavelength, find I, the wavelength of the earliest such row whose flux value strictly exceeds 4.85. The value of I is 3807.0 angstrom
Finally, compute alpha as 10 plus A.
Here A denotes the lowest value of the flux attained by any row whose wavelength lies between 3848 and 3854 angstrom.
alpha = 15.8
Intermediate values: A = 5.84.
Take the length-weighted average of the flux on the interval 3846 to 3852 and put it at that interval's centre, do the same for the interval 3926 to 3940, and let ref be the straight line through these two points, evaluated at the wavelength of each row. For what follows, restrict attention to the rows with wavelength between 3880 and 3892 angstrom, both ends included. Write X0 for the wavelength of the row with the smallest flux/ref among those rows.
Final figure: 3885.0 angstrom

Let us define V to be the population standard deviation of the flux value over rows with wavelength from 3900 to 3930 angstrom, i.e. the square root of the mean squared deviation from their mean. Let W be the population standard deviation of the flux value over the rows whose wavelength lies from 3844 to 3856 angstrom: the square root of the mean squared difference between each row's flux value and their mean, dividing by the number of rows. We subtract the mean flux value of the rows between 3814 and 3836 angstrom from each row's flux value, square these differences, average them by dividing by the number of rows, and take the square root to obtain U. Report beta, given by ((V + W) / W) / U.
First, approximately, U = 0.43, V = 0.278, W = 0.27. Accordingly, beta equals 4.7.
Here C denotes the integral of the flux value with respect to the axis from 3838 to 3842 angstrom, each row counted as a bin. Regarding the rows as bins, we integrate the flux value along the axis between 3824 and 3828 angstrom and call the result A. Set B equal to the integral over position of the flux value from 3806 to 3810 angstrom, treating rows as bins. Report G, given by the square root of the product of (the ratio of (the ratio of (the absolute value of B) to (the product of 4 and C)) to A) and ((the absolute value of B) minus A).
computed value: 0.26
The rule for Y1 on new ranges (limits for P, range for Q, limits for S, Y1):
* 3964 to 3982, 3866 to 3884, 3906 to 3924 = 2.7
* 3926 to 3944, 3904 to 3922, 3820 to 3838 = 1.0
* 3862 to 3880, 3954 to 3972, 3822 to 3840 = 0.4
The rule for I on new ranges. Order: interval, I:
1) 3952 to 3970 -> 3953.0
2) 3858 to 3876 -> 3859.0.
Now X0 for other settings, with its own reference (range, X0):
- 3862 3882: 3881.0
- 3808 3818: 3817.0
